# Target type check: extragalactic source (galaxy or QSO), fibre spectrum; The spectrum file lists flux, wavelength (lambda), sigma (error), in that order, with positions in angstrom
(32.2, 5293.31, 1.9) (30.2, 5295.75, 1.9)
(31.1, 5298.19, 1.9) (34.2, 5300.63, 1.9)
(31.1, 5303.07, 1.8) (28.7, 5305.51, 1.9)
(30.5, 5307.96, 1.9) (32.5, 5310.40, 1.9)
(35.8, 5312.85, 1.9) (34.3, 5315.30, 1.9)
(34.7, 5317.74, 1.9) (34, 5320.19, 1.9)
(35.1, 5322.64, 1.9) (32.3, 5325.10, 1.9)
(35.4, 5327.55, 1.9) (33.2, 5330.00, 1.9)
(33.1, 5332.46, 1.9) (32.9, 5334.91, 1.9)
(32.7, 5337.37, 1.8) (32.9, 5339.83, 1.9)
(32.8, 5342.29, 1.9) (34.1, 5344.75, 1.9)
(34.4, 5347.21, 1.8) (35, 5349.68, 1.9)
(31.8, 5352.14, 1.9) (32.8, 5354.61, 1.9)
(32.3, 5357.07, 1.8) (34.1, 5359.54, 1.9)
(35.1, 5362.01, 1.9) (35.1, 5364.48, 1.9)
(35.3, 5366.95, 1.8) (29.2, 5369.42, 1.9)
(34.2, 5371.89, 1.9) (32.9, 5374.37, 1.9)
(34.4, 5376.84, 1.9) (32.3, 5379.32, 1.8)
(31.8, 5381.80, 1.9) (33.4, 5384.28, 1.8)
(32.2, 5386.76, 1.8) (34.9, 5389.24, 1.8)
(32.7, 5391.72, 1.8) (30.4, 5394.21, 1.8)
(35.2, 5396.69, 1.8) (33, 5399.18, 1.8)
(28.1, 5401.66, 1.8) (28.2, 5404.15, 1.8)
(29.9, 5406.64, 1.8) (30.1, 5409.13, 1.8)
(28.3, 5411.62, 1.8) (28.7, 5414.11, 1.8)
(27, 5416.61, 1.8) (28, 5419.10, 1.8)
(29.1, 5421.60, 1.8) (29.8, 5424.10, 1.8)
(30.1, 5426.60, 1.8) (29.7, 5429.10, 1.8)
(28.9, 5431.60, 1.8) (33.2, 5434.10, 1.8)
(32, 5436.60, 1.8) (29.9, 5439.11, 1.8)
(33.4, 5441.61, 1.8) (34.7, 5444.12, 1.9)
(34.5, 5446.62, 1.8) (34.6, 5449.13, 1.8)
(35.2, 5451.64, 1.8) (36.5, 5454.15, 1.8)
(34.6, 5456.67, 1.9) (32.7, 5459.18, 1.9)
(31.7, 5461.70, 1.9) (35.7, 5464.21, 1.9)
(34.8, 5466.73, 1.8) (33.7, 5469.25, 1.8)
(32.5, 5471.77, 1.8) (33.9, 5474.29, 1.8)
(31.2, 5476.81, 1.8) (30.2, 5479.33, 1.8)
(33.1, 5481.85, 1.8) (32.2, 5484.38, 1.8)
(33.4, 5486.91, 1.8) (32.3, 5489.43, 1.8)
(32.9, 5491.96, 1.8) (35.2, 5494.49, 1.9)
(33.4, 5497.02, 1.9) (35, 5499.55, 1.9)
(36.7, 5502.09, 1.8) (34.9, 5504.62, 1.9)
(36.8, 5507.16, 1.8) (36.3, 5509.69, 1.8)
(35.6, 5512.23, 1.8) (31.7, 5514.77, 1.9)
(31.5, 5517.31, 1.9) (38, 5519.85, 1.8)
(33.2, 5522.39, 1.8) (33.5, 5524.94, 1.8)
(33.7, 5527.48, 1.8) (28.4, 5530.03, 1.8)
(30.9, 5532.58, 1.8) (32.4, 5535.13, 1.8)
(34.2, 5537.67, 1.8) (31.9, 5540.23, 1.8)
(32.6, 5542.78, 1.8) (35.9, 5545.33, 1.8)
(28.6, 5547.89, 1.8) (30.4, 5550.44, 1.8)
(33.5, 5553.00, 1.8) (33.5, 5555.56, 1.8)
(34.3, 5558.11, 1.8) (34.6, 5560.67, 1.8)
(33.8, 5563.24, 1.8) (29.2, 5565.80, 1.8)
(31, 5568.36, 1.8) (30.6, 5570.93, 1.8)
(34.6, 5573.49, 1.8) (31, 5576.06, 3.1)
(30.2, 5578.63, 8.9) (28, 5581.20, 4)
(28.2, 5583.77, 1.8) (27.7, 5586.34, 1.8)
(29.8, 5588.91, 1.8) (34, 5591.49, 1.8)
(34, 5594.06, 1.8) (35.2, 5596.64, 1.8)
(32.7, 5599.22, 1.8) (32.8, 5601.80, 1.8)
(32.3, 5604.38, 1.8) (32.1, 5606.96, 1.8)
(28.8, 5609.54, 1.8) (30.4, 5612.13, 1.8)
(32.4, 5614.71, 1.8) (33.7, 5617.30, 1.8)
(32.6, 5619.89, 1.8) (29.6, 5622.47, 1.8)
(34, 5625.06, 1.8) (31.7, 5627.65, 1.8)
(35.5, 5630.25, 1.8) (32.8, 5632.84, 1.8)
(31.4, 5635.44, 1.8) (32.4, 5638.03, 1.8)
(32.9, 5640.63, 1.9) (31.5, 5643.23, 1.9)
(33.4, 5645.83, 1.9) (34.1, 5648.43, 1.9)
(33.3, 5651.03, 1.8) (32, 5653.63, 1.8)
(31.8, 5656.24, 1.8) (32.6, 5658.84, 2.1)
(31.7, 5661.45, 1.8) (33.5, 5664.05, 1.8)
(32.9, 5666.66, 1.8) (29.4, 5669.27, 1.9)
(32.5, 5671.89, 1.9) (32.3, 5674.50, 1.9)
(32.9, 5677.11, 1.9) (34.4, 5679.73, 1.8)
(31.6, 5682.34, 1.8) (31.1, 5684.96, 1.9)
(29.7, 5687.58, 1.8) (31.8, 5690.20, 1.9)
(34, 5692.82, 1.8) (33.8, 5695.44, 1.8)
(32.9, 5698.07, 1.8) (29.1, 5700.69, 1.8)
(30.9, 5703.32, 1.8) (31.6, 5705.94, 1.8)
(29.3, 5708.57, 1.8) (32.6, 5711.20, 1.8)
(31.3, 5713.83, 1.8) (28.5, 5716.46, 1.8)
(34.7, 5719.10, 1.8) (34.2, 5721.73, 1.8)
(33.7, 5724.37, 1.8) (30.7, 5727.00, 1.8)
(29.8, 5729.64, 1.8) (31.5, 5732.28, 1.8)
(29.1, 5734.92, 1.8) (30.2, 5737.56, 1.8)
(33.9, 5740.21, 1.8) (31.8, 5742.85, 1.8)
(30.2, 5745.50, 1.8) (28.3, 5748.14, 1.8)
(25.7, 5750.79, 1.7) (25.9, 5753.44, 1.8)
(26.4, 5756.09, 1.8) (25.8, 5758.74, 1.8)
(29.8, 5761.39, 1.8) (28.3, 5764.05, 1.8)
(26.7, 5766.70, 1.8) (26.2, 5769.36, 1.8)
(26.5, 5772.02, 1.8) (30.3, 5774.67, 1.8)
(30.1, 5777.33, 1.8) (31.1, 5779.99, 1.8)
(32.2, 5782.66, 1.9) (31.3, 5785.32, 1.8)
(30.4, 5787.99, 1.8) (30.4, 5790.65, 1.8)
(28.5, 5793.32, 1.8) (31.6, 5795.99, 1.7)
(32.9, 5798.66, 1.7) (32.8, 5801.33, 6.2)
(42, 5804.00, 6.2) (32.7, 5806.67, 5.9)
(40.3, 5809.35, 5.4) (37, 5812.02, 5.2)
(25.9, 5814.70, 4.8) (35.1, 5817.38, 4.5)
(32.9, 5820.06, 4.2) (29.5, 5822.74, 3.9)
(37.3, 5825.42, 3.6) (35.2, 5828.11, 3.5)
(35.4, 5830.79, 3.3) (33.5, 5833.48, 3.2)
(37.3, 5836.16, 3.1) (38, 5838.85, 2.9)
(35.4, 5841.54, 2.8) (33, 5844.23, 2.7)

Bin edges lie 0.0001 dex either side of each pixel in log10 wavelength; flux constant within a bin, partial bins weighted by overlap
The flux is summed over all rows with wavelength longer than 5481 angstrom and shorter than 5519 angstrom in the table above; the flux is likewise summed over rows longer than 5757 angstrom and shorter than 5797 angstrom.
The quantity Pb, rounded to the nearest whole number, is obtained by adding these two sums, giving 950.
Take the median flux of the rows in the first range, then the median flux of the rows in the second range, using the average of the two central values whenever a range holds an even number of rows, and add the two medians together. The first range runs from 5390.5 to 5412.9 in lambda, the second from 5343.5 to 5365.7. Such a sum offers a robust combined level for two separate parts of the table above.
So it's 64.2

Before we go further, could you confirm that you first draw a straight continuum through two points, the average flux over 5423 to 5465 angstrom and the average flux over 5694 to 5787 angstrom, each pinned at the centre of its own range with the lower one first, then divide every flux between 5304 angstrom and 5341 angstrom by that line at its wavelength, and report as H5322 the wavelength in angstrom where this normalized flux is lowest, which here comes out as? 5305.51 angstrom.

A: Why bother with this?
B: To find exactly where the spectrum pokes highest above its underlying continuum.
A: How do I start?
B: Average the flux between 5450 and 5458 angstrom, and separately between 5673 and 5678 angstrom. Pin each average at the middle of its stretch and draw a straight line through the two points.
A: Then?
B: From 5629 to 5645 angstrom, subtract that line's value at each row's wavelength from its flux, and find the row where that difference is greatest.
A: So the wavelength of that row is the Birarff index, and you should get 5630.25 angstrom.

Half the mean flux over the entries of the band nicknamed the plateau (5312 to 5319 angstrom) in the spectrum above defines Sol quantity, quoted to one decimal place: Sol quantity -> 17.5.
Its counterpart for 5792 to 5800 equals 15.5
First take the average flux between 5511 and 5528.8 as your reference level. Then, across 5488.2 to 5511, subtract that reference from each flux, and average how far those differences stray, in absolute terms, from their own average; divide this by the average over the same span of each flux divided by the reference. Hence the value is 1.3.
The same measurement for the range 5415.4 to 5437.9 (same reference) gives 1.5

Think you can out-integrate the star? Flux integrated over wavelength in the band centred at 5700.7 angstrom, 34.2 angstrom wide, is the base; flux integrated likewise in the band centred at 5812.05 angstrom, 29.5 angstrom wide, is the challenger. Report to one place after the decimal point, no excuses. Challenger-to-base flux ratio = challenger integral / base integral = 0.9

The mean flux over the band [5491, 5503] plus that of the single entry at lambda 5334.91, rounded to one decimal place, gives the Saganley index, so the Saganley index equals 67.5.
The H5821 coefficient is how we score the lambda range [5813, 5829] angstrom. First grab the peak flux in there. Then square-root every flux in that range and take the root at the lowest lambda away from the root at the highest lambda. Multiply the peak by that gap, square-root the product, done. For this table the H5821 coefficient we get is 5.6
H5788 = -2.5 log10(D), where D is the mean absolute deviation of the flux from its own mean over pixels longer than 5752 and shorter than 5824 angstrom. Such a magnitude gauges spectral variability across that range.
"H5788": -1.23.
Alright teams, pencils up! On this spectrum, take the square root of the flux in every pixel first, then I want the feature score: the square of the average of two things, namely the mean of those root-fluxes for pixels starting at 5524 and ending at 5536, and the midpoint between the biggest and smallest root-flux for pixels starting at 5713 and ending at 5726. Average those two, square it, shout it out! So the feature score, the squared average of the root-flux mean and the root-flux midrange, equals 31.6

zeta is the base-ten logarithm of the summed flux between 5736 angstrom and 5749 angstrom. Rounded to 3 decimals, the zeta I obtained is 2.189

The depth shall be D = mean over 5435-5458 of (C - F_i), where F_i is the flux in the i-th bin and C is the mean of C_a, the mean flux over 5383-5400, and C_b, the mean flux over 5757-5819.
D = -1.8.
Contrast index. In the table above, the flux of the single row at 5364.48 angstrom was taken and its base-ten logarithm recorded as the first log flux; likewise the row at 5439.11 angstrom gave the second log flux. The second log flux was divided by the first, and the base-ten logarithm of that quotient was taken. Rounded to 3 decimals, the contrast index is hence -0.020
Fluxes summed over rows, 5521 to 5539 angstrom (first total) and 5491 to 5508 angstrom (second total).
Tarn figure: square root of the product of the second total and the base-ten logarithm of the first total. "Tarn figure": 24.0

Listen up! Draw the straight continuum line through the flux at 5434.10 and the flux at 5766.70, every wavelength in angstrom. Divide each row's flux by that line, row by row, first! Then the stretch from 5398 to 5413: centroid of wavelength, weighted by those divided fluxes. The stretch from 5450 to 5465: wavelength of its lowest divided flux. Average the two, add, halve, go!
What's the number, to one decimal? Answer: 5433.5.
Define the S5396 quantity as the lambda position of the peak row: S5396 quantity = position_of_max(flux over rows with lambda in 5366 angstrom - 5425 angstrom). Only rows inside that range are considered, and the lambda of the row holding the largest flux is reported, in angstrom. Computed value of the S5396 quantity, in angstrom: 5366.95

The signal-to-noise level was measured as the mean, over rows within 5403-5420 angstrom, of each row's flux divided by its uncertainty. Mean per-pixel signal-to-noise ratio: 15.9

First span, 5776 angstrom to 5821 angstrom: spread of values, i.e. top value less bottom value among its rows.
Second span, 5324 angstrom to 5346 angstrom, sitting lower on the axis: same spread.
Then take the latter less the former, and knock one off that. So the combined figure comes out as -14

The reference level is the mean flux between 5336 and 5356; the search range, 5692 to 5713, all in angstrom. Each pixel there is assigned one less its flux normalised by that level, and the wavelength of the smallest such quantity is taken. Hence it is 5692.82 angstrom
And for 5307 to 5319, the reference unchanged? 5312.85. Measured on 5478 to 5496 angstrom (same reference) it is 5494.49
